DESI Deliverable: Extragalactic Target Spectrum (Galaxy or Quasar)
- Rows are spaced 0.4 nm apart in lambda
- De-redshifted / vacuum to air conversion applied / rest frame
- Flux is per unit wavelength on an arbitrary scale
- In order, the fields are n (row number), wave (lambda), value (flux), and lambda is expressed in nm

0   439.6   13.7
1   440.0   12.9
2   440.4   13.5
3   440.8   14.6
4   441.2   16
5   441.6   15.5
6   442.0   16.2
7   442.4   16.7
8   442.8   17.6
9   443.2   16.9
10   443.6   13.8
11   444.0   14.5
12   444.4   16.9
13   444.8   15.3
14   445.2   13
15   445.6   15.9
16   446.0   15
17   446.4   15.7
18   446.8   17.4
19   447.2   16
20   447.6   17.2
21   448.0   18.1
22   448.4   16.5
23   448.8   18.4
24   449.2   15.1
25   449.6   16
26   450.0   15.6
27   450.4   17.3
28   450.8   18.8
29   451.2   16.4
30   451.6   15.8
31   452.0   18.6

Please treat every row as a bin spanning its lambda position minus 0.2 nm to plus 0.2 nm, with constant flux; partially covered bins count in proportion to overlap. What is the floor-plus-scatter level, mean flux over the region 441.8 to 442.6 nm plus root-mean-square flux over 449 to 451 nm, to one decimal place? 33.1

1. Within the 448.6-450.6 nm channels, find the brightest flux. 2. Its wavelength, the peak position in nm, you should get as 448.8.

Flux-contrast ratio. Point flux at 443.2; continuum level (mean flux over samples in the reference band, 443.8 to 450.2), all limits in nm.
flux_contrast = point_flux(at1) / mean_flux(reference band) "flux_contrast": 1.05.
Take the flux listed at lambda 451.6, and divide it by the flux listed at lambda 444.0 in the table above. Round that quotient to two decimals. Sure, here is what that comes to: 1.09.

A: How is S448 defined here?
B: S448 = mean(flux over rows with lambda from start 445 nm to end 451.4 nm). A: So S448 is 16.4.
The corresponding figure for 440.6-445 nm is 15.8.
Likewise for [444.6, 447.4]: 15.5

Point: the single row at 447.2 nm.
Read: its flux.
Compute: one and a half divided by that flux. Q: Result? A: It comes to 0.094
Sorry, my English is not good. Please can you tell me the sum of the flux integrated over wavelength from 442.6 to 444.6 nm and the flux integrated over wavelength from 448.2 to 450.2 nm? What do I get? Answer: 64.5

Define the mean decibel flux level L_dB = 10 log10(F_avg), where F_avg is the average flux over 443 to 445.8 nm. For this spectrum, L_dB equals 11.81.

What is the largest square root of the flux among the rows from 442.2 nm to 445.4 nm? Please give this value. 4.20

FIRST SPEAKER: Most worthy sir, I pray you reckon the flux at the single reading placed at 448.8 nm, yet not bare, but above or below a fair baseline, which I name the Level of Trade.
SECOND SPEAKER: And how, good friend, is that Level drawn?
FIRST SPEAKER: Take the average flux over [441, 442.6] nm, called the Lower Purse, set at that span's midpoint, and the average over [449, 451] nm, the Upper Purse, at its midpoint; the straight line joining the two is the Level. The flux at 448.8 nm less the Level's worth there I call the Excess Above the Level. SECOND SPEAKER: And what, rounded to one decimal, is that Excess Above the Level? 1.9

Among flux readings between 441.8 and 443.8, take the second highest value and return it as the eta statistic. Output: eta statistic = 16.9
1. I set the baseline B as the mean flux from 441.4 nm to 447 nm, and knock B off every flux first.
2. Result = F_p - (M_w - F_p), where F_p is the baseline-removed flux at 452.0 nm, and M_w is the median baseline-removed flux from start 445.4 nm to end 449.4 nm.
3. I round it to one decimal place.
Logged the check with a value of 5.2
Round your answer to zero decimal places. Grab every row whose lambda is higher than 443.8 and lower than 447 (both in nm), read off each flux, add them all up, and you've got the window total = 124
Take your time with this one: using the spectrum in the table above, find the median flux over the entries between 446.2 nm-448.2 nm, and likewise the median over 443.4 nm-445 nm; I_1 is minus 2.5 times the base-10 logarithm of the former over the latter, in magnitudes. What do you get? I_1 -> -0.16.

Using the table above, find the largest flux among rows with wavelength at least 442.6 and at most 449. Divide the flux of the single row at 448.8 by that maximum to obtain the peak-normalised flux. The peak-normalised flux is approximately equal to 1.00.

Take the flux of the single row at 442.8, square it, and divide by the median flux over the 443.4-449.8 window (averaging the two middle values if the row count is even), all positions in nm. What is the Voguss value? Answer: 19.4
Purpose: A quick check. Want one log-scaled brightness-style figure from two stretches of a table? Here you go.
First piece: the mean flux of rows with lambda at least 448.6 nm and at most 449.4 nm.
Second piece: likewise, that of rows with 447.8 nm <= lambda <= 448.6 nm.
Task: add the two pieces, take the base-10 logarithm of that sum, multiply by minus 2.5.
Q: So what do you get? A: -3.83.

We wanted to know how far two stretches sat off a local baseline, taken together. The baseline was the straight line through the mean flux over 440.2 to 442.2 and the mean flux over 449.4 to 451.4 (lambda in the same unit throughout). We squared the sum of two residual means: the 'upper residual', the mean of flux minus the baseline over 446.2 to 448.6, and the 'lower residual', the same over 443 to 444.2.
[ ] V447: 0.00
